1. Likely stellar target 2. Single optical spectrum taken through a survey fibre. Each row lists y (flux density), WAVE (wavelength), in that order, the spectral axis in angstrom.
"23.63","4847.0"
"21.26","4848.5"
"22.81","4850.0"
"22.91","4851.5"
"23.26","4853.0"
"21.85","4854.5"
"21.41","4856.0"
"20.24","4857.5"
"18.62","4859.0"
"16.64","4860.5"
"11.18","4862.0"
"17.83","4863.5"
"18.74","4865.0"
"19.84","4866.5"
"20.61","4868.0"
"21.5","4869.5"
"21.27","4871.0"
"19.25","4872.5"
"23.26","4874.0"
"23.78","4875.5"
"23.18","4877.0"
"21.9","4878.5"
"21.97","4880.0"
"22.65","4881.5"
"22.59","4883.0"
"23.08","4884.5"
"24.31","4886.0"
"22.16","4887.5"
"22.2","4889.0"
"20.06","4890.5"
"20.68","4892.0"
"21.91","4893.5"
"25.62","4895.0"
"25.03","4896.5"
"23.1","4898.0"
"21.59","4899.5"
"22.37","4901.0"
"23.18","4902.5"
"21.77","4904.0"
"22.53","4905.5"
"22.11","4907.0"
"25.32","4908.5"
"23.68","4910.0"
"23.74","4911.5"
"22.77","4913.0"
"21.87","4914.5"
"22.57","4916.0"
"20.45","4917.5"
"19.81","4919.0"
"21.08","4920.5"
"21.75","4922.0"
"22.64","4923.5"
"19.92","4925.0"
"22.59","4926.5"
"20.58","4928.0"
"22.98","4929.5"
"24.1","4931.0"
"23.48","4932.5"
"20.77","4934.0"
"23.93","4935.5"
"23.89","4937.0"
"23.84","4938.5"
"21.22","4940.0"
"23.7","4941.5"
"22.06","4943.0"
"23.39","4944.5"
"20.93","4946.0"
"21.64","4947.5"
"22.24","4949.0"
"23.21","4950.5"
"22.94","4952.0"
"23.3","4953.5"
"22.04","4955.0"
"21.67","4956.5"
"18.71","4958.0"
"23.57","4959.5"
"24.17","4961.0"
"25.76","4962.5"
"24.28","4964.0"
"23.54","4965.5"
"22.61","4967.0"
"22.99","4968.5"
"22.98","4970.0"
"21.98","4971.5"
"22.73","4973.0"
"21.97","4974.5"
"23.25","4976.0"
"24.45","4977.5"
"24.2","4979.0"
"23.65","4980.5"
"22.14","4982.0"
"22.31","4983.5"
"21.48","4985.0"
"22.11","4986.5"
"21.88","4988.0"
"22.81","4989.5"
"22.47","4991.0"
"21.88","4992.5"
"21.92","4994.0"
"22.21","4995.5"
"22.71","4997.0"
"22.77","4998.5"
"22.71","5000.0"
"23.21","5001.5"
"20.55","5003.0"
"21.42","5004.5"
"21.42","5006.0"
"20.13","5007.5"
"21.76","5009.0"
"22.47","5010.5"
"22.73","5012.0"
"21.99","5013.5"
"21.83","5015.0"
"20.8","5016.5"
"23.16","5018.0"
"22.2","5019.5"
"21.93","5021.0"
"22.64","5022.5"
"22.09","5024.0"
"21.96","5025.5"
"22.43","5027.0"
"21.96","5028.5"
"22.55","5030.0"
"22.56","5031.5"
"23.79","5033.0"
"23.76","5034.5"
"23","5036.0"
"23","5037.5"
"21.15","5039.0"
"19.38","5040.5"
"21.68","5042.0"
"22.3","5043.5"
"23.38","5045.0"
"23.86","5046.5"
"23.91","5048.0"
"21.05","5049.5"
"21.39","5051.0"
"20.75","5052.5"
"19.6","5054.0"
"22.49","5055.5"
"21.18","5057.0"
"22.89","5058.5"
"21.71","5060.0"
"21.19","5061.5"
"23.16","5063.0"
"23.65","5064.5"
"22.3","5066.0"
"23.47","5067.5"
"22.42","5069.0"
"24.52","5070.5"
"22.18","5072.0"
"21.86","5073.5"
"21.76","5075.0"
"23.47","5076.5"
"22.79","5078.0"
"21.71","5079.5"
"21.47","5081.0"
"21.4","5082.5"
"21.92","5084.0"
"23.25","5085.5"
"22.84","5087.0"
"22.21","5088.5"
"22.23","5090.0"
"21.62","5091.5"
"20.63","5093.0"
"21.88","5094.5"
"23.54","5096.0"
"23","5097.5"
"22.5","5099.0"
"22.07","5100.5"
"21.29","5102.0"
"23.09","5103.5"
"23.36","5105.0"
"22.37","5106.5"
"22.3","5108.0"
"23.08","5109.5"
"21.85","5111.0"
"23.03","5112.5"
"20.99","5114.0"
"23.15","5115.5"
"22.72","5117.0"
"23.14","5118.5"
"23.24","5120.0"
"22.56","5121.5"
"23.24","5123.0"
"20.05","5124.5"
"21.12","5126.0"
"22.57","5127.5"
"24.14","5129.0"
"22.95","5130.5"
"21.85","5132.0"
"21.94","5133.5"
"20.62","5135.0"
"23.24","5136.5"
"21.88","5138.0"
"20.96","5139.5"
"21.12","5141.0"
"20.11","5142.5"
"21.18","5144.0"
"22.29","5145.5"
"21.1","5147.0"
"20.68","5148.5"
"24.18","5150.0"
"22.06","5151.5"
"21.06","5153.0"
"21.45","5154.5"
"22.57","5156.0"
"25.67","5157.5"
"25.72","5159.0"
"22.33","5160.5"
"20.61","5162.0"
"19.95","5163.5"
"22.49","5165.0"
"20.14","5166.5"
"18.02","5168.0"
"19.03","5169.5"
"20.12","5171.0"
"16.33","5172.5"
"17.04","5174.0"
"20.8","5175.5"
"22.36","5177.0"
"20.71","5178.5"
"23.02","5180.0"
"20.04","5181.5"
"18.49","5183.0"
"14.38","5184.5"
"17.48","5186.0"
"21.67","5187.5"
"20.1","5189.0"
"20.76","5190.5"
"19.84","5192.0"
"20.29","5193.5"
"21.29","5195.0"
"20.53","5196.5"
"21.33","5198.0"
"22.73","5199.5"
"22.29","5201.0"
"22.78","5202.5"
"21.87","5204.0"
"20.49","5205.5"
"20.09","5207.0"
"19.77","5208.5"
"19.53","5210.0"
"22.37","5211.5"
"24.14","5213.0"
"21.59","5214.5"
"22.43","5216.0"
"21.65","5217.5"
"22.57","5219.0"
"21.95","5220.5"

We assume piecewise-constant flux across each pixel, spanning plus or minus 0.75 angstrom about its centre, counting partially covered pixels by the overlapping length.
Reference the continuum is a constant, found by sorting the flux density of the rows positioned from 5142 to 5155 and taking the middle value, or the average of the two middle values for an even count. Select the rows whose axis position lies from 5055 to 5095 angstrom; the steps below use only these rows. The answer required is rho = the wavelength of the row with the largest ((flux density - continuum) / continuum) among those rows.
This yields 5070.5 angstrom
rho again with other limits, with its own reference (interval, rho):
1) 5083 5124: 5096.0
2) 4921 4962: 4961.0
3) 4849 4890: 4886.0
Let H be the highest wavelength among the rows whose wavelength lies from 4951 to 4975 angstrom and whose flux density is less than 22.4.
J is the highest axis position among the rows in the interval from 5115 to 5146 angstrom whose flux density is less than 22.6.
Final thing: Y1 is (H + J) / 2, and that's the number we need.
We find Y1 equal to 5060.0 angstrom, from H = 4974.5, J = 5145.5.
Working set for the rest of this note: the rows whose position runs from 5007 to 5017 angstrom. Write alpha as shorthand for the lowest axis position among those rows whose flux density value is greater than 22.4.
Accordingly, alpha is 5010.5 angstrom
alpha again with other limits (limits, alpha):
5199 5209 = 5199.5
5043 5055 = 5045.0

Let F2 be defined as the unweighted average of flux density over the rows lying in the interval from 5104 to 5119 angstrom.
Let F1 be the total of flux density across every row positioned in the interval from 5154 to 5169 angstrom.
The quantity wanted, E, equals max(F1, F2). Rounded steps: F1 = 219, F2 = 22.6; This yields 219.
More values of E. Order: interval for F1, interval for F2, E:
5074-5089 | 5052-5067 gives 223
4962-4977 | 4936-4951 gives 232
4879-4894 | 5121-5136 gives 222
